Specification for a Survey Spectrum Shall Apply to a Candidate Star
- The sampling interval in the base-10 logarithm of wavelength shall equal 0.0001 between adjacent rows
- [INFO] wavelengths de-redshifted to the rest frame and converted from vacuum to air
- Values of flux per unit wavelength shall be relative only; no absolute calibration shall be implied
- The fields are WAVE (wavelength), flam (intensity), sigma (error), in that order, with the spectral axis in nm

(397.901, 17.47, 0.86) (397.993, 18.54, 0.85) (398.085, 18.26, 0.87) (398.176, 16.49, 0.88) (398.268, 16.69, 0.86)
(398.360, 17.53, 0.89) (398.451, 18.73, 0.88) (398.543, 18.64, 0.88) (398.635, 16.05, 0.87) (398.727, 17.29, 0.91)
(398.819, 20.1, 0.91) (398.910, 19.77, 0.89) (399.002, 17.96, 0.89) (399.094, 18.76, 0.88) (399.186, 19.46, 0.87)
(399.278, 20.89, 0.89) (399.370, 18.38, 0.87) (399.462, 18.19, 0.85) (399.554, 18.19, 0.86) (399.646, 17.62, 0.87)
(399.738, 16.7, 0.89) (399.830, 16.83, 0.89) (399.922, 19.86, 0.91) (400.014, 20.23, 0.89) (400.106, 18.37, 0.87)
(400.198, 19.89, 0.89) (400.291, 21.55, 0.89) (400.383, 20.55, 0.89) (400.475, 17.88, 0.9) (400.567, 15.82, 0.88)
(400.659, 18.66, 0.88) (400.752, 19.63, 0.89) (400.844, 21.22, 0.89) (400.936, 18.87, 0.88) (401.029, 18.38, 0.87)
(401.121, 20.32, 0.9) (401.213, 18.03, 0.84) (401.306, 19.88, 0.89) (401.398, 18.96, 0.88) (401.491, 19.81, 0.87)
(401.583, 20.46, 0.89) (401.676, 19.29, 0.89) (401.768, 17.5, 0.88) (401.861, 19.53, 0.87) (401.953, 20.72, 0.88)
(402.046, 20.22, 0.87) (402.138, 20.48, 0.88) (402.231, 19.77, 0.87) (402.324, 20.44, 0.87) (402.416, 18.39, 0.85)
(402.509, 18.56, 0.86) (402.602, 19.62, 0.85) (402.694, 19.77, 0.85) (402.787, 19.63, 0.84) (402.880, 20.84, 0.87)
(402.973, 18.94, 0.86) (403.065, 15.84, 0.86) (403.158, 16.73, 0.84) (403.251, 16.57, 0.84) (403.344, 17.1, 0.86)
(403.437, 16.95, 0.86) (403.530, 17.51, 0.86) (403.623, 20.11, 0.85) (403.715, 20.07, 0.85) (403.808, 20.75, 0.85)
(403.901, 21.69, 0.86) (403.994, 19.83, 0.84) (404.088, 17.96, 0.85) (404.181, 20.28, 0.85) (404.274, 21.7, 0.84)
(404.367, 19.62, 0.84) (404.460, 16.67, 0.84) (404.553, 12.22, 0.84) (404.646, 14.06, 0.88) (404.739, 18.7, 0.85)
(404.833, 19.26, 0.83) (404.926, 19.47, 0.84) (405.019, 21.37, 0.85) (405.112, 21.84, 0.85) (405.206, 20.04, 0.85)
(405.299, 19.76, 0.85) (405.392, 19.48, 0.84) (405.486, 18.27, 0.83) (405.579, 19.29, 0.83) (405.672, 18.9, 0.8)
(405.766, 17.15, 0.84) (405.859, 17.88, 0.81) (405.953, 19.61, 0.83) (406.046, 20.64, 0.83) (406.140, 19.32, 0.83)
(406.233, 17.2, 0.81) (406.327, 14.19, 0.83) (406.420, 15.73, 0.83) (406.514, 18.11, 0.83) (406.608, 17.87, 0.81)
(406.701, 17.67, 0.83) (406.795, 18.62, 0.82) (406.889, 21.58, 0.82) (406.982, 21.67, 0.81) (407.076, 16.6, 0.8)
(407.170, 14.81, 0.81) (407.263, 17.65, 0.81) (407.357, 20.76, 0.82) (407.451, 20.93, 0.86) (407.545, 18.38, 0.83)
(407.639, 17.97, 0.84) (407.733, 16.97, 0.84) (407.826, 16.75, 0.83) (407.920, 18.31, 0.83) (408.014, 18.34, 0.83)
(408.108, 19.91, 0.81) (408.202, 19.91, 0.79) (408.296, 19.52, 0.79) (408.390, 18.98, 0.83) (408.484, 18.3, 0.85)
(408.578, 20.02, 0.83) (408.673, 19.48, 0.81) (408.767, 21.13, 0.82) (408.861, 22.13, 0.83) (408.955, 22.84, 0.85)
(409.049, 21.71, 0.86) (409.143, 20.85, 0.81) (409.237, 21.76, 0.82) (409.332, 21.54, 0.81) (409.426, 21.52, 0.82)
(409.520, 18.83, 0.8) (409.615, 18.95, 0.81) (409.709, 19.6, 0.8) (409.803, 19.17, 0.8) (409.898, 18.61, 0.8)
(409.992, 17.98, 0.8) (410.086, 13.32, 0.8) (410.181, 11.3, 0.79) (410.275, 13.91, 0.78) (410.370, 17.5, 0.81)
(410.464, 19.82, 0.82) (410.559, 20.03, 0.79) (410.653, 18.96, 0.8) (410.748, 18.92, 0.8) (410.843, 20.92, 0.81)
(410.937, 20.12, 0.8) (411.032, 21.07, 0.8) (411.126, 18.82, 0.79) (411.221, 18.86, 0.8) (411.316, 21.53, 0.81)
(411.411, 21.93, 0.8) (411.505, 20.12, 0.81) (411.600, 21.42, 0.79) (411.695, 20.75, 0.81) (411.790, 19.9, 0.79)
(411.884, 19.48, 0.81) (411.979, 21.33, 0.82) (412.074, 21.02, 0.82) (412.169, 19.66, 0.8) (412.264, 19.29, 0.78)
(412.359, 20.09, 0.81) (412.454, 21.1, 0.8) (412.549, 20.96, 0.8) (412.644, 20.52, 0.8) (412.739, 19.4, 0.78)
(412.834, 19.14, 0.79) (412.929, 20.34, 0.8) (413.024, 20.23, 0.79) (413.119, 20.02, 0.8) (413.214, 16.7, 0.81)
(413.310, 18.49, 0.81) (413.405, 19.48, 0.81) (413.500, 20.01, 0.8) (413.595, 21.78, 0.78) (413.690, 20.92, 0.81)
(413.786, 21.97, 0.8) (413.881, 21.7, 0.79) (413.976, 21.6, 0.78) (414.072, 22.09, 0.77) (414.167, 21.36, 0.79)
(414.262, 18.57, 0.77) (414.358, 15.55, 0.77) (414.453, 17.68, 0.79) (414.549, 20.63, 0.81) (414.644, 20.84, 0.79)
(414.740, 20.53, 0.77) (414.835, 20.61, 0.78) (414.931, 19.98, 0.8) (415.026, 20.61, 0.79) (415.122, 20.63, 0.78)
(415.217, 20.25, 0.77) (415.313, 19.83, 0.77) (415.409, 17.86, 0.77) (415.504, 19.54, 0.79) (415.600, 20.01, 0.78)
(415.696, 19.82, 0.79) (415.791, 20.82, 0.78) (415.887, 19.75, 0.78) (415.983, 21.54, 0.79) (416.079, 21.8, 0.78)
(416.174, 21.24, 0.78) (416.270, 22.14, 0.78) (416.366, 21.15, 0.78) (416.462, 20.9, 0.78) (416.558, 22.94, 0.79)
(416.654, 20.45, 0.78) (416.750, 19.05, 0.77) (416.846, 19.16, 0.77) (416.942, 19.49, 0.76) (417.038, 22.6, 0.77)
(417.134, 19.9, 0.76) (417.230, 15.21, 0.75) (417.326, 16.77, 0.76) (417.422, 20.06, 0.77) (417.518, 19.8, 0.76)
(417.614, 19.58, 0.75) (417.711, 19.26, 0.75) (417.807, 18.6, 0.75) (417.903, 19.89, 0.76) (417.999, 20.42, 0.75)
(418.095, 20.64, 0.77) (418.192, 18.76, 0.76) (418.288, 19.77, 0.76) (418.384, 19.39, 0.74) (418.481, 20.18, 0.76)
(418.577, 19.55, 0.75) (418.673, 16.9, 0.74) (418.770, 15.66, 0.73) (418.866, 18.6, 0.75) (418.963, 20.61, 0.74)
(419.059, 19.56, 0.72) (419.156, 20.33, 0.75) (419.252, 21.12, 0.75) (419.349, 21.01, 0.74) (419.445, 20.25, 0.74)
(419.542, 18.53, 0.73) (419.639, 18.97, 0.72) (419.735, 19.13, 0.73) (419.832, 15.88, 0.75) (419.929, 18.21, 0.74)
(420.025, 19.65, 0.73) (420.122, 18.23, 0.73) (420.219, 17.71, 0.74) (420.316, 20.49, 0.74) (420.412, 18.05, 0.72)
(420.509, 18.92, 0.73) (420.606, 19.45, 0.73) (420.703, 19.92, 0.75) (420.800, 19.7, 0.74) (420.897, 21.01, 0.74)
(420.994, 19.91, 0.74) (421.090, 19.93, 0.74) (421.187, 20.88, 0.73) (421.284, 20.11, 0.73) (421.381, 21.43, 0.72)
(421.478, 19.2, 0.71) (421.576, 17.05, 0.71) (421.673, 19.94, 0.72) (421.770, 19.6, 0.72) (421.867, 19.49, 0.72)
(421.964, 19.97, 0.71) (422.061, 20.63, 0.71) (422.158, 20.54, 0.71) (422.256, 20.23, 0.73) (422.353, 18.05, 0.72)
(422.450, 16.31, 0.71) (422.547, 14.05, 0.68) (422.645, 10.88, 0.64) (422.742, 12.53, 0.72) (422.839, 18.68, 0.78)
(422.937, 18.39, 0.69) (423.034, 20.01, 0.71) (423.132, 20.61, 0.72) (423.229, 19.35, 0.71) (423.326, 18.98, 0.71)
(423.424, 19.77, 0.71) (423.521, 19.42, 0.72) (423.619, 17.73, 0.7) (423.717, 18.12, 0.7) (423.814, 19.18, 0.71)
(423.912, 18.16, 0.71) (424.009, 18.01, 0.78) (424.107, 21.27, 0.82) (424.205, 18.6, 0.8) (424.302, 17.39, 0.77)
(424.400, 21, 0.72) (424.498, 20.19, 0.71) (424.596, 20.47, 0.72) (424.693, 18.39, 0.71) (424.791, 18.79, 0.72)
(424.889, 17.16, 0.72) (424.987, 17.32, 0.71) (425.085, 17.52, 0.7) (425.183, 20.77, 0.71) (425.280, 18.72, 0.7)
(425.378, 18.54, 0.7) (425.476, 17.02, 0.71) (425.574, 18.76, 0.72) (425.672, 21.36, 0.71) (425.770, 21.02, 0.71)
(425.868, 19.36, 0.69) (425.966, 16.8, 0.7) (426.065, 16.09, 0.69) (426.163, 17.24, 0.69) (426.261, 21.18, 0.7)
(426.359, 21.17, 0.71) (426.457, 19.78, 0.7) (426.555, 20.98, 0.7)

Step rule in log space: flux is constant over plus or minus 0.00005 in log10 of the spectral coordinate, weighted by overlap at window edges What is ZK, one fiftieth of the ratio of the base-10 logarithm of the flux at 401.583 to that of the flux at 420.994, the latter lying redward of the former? 0.0202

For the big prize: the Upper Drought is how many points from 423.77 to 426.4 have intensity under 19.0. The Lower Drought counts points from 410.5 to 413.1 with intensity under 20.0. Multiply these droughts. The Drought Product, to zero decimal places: 160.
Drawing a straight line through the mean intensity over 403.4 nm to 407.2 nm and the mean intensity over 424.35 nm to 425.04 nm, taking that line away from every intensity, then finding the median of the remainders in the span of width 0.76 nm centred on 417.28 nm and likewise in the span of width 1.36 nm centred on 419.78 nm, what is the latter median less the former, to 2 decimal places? -0.68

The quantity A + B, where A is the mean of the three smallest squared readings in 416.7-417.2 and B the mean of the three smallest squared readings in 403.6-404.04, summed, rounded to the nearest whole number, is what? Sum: 770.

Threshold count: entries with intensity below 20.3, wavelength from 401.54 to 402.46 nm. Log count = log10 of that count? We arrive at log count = 0.78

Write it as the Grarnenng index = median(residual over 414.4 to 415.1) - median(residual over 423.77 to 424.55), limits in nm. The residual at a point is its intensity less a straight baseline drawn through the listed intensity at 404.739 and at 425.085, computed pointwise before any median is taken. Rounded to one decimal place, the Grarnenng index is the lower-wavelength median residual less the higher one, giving 1.2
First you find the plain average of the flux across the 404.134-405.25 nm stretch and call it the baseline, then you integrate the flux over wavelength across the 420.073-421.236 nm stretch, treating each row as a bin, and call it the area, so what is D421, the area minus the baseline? 3.9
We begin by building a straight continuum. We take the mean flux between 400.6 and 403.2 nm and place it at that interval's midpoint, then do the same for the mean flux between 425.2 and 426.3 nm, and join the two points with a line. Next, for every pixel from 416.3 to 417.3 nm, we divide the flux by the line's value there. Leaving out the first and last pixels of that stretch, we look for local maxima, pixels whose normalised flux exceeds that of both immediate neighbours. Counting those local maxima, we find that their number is 2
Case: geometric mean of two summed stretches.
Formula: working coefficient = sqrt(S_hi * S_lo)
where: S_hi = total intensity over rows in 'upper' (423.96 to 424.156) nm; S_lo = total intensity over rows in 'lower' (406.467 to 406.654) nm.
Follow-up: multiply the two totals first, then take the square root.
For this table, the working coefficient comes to 37.6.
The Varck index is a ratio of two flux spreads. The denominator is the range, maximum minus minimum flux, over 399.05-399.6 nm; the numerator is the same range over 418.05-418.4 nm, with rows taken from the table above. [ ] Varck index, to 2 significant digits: 0.70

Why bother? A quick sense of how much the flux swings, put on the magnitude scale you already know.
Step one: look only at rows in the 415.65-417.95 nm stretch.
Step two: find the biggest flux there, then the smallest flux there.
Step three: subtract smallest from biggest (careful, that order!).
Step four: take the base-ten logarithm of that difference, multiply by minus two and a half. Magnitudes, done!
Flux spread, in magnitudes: -2.22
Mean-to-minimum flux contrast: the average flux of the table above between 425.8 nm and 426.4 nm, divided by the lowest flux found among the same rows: 1.16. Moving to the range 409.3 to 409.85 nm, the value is 1.06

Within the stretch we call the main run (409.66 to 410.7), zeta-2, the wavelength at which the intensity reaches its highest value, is 410.559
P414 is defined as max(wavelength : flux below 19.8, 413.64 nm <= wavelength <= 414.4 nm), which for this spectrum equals 414.358 nm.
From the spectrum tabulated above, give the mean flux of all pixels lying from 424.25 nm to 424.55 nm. 19.5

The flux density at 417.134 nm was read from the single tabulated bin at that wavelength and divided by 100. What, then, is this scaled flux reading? 0.199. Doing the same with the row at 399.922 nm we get 0.199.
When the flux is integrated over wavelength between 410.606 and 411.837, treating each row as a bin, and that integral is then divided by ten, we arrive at 2.49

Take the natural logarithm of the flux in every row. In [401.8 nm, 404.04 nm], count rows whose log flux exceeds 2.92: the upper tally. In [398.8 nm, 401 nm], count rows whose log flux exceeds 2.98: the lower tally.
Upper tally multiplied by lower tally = 153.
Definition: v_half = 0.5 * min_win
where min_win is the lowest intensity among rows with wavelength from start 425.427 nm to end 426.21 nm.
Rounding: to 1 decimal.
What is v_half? 8.0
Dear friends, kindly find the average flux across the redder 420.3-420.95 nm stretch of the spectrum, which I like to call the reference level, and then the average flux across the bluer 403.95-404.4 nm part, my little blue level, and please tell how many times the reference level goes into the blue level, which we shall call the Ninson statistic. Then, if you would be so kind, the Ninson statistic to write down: 1.01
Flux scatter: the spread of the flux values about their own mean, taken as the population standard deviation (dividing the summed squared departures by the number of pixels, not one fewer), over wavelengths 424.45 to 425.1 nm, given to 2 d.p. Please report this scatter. 1.25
